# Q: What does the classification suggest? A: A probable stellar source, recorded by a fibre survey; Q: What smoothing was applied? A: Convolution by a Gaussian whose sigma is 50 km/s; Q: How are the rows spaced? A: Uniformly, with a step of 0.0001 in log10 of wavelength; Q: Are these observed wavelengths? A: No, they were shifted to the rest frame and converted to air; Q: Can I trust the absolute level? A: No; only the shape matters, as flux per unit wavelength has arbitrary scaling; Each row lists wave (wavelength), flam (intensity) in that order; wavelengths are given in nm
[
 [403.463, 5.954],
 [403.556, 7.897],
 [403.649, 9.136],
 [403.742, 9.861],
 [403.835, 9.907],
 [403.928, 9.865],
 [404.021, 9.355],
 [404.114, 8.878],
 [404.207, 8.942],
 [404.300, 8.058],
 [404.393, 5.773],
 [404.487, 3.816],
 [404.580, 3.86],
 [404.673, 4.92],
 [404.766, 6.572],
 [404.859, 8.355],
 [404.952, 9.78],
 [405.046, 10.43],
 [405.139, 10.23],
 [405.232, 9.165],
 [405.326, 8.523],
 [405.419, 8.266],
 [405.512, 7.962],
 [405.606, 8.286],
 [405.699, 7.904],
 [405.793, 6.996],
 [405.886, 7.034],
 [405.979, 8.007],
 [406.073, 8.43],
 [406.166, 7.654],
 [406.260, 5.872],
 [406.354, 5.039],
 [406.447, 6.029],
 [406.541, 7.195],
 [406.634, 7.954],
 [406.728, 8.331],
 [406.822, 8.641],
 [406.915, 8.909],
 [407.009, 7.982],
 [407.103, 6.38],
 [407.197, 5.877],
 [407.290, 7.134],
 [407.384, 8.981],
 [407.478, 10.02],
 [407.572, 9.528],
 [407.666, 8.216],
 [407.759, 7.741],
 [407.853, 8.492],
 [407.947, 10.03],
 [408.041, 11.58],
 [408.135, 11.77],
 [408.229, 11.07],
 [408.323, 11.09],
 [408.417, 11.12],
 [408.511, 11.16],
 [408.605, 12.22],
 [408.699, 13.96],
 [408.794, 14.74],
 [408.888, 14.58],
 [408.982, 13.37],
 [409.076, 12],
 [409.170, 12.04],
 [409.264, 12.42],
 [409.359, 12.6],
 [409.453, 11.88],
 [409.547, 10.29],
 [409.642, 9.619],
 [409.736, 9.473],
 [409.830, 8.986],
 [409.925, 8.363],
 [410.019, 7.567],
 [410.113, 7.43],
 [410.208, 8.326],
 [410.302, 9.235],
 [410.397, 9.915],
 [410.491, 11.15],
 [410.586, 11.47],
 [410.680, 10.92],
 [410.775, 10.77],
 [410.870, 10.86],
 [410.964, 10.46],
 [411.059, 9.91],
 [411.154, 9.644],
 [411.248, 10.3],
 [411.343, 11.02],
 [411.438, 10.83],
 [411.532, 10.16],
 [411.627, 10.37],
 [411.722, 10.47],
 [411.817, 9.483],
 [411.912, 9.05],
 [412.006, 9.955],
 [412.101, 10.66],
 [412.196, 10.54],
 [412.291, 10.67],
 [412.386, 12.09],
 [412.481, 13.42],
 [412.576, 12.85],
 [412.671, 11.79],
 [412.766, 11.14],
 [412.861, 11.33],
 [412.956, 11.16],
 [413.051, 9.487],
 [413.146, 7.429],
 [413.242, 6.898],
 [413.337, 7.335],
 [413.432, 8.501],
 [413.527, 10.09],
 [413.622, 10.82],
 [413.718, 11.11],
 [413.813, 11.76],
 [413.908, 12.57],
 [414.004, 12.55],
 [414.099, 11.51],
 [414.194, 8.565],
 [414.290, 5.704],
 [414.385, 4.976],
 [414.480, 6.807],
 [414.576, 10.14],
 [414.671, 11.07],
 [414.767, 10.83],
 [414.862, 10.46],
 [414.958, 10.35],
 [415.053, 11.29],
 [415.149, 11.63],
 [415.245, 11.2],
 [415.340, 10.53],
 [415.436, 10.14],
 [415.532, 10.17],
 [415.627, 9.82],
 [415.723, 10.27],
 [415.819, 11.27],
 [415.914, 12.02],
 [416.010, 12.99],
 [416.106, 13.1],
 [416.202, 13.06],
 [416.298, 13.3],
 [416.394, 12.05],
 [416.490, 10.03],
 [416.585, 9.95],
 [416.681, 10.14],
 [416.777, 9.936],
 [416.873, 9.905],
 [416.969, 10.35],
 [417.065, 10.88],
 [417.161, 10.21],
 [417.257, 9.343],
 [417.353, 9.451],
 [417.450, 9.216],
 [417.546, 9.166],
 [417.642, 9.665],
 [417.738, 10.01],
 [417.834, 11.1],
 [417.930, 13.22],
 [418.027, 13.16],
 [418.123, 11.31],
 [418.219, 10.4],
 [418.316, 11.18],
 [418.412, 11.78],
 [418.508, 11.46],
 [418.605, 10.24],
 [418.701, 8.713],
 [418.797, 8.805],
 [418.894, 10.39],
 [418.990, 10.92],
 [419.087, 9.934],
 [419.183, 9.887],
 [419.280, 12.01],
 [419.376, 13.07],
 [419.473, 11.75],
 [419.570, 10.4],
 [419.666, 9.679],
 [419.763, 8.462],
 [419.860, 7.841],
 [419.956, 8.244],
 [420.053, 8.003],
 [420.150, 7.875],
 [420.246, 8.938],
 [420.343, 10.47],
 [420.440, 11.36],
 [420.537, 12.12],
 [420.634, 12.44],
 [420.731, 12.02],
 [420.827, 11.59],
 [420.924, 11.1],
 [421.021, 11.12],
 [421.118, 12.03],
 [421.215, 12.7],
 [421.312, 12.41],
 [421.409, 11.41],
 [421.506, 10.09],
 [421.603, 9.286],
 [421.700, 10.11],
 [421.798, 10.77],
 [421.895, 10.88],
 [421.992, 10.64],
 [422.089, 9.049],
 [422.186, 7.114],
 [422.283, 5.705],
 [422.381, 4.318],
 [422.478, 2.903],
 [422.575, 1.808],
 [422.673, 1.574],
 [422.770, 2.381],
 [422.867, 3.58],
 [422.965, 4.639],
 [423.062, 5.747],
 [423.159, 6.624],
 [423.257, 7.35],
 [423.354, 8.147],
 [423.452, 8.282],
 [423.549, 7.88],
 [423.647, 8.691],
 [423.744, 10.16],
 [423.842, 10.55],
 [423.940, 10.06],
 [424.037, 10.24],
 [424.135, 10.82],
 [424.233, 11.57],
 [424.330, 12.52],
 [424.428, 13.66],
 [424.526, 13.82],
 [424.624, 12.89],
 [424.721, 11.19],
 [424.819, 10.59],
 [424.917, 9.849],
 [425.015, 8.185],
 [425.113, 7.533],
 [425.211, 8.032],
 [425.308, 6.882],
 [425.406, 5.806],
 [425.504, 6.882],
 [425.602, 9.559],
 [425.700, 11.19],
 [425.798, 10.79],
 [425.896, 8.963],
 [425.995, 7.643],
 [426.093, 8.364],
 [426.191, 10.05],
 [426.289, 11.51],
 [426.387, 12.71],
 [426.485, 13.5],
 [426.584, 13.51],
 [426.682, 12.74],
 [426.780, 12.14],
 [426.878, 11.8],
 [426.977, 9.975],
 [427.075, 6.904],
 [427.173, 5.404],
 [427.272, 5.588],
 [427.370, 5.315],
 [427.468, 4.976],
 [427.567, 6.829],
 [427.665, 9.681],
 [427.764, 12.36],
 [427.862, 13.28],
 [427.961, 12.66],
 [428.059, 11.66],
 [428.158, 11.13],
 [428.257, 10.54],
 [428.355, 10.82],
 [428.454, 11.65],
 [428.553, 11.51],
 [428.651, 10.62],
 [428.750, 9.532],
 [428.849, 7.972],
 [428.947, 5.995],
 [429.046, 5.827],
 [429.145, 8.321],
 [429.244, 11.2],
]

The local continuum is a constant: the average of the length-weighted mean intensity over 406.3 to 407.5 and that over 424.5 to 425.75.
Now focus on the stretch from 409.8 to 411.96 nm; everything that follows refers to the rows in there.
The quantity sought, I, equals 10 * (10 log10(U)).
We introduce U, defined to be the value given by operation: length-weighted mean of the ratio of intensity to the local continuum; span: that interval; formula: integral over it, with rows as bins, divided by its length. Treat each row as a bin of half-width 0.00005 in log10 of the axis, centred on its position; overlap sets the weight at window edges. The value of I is 7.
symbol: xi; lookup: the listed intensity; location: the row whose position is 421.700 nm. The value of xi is 10.11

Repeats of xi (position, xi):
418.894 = 10.39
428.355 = 10.82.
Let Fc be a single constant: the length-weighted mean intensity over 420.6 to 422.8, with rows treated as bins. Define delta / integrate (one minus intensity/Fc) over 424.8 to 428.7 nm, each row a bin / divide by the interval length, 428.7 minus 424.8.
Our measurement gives -0.10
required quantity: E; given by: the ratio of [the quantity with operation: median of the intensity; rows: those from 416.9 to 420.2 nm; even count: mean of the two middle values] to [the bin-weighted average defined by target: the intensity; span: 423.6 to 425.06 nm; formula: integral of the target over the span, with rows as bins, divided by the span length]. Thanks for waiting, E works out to 0.93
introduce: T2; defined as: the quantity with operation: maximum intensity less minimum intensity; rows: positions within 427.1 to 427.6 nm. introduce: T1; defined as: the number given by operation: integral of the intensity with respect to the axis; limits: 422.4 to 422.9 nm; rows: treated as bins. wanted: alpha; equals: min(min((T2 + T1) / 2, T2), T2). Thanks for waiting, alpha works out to 1.6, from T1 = 1.3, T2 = 1.9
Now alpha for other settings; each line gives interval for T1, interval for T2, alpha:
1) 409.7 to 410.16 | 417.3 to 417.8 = 0.8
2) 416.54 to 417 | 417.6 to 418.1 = 3.6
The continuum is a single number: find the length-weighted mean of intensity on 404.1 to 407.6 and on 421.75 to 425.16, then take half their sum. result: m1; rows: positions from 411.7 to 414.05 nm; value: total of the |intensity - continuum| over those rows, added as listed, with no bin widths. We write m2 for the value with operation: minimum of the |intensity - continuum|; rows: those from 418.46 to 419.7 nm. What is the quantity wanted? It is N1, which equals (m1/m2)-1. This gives 94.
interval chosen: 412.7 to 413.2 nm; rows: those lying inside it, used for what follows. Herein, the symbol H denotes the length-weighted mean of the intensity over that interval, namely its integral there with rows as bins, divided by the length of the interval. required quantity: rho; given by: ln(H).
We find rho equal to 2.32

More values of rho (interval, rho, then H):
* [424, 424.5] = 2.47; 11.9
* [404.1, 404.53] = 1.94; 7.0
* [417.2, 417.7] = 2.24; 9.4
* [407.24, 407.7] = 2.17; 8.8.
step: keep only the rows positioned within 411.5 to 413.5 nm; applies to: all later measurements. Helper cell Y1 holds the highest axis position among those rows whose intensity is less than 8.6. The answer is 413.432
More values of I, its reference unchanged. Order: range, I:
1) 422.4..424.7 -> -2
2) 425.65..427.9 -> 6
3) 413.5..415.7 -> 8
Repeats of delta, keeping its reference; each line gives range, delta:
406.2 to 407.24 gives 0.20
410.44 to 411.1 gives -0.22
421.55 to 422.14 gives -0.14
